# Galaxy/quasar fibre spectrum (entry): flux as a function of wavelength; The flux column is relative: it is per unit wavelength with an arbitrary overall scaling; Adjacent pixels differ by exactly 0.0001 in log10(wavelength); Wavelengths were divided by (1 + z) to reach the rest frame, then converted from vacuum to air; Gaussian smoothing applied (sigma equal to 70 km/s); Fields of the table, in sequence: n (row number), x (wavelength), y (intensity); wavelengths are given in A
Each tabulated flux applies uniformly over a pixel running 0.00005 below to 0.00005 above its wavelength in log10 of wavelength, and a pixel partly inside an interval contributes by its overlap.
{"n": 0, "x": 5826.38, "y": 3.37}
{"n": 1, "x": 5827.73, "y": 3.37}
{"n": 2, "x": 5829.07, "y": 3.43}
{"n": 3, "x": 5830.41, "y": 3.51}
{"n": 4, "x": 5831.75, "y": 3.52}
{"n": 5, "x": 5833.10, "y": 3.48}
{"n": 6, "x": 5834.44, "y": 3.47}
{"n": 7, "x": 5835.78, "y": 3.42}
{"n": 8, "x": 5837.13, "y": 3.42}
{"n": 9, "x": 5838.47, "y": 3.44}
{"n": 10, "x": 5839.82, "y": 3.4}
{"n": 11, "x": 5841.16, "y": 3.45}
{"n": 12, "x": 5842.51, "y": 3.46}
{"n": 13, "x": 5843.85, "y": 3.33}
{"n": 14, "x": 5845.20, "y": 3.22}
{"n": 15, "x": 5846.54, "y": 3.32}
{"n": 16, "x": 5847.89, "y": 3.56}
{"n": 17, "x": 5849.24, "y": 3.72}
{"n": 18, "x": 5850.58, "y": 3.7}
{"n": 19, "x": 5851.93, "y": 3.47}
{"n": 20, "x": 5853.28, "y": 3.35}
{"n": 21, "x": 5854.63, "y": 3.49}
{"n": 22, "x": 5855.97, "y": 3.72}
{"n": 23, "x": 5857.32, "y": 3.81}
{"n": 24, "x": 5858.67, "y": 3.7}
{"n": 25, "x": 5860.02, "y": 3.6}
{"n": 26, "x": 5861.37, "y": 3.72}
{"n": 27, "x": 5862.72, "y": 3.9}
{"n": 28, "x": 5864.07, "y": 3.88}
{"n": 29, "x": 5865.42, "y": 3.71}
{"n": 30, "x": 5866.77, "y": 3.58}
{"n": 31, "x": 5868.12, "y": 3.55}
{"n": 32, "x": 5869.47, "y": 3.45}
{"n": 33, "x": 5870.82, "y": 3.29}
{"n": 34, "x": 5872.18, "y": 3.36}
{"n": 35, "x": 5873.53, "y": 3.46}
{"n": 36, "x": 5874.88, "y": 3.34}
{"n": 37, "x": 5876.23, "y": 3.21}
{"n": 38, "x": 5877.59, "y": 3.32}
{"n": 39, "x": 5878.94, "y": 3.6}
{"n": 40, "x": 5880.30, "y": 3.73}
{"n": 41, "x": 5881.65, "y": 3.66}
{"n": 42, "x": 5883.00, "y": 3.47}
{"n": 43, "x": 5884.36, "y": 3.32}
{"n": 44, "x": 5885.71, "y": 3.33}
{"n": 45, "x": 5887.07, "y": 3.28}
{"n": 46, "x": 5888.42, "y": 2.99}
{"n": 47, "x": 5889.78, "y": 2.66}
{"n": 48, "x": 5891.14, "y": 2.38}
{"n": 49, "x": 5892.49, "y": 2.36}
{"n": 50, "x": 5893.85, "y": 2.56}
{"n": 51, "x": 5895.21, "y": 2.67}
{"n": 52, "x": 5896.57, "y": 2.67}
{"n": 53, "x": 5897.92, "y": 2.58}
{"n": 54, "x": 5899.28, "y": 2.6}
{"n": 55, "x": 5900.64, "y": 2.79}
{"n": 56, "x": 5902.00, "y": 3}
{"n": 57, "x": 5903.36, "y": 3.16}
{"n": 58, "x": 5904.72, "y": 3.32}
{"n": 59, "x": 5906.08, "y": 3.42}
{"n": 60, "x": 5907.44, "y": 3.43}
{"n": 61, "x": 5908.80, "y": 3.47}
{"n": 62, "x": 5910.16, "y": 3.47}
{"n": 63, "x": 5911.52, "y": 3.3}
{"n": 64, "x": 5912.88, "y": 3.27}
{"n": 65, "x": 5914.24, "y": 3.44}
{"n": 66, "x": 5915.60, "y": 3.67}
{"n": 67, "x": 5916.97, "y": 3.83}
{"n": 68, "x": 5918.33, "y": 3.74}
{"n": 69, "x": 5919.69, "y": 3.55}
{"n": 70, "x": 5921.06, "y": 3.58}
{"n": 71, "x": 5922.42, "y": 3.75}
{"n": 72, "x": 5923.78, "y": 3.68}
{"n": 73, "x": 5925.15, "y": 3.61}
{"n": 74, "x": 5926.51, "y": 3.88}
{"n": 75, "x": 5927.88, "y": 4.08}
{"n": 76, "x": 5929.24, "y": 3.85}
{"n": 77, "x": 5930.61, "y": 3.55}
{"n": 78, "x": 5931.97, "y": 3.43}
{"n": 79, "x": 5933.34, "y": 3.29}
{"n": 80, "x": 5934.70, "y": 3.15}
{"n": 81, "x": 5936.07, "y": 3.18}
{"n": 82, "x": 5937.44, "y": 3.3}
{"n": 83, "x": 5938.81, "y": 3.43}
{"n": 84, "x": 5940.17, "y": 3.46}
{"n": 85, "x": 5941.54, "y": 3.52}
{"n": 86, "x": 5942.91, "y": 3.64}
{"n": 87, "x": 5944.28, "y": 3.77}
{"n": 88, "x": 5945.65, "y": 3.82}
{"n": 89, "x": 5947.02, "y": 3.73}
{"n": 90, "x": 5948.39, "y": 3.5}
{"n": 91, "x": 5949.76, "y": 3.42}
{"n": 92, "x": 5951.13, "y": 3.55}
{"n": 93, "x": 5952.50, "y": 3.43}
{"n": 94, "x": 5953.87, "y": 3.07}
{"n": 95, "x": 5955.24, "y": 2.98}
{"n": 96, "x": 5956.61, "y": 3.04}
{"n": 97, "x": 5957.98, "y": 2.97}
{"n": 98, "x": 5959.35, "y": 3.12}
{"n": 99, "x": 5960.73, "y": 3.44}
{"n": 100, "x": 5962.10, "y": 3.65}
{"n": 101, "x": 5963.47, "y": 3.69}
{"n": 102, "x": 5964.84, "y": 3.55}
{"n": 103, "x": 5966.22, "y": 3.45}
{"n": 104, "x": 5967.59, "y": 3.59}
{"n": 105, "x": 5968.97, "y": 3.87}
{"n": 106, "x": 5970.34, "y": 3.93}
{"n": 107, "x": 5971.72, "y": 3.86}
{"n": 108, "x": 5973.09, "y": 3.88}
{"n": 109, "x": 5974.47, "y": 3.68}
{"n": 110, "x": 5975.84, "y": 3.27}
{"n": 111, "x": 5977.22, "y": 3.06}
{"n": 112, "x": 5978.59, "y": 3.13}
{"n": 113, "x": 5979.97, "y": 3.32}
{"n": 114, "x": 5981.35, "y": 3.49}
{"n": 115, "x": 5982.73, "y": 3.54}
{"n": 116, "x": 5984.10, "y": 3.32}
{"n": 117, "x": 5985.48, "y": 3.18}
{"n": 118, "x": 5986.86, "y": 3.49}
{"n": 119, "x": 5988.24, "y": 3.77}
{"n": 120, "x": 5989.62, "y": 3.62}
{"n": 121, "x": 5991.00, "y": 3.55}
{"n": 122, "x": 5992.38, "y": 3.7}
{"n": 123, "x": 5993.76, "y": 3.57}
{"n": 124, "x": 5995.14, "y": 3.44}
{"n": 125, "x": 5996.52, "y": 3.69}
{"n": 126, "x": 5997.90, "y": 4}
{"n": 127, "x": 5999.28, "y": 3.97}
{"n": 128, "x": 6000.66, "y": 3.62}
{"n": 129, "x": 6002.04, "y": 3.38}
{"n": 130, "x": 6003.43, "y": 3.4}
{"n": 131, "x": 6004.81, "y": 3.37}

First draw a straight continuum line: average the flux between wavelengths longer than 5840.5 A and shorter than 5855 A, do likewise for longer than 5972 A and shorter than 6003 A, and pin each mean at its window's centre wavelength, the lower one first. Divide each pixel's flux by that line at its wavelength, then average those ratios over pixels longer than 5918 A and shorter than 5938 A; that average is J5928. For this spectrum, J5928 1.02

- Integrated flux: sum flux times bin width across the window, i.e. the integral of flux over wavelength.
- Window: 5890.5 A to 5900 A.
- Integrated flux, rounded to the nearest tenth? 24.2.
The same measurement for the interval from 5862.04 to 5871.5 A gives 34.3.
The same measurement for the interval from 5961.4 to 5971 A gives 35.3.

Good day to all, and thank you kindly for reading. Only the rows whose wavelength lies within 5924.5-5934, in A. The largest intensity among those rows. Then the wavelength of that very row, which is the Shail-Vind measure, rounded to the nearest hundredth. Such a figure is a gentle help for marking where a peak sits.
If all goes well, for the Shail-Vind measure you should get 5927.88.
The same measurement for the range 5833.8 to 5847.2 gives 5834.44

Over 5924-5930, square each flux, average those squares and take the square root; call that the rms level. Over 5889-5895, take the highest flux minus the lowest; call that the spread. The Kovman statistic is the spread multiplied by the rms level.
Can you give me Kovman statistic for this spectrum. 1.2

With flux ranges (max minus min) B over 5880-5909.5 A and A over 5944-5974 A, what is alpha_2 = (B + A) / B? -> 1.70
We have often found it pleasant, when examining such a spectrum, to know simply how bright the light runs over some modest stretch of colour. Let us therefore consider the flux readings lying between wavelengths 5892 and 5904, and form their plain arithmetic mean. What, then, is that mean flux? 2.71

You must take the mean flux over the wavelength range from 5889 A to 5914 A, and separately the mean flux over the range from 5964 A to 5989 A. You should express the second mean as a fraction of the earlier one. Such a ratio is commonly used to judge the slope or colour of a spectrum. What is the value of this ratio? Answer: 1.19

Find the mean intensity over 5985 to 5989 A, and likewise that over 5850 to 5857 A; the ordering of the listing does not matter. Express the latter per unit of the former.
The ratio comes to 1.02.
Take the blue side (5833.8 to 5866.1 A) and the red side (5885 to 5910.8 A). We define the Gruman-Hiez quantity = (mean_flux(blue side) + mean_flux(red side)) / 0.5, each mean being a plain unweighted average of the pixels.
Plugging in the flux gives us 13.0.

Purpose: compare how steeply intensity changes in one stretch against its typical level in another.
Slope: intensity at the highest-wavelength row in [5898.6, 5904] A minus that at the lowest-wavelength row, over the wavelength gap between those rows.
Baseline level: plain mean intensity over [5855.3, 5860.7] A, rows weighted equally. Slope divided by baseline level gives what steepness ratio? 0.037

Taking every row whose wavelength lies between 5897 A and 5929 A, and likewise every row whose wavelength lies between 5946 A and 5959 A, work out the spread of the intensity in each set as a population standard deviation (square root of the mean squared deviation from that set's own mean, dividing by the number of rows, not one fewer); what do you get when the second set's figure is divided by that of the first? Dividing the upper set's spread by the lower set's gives 0.7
